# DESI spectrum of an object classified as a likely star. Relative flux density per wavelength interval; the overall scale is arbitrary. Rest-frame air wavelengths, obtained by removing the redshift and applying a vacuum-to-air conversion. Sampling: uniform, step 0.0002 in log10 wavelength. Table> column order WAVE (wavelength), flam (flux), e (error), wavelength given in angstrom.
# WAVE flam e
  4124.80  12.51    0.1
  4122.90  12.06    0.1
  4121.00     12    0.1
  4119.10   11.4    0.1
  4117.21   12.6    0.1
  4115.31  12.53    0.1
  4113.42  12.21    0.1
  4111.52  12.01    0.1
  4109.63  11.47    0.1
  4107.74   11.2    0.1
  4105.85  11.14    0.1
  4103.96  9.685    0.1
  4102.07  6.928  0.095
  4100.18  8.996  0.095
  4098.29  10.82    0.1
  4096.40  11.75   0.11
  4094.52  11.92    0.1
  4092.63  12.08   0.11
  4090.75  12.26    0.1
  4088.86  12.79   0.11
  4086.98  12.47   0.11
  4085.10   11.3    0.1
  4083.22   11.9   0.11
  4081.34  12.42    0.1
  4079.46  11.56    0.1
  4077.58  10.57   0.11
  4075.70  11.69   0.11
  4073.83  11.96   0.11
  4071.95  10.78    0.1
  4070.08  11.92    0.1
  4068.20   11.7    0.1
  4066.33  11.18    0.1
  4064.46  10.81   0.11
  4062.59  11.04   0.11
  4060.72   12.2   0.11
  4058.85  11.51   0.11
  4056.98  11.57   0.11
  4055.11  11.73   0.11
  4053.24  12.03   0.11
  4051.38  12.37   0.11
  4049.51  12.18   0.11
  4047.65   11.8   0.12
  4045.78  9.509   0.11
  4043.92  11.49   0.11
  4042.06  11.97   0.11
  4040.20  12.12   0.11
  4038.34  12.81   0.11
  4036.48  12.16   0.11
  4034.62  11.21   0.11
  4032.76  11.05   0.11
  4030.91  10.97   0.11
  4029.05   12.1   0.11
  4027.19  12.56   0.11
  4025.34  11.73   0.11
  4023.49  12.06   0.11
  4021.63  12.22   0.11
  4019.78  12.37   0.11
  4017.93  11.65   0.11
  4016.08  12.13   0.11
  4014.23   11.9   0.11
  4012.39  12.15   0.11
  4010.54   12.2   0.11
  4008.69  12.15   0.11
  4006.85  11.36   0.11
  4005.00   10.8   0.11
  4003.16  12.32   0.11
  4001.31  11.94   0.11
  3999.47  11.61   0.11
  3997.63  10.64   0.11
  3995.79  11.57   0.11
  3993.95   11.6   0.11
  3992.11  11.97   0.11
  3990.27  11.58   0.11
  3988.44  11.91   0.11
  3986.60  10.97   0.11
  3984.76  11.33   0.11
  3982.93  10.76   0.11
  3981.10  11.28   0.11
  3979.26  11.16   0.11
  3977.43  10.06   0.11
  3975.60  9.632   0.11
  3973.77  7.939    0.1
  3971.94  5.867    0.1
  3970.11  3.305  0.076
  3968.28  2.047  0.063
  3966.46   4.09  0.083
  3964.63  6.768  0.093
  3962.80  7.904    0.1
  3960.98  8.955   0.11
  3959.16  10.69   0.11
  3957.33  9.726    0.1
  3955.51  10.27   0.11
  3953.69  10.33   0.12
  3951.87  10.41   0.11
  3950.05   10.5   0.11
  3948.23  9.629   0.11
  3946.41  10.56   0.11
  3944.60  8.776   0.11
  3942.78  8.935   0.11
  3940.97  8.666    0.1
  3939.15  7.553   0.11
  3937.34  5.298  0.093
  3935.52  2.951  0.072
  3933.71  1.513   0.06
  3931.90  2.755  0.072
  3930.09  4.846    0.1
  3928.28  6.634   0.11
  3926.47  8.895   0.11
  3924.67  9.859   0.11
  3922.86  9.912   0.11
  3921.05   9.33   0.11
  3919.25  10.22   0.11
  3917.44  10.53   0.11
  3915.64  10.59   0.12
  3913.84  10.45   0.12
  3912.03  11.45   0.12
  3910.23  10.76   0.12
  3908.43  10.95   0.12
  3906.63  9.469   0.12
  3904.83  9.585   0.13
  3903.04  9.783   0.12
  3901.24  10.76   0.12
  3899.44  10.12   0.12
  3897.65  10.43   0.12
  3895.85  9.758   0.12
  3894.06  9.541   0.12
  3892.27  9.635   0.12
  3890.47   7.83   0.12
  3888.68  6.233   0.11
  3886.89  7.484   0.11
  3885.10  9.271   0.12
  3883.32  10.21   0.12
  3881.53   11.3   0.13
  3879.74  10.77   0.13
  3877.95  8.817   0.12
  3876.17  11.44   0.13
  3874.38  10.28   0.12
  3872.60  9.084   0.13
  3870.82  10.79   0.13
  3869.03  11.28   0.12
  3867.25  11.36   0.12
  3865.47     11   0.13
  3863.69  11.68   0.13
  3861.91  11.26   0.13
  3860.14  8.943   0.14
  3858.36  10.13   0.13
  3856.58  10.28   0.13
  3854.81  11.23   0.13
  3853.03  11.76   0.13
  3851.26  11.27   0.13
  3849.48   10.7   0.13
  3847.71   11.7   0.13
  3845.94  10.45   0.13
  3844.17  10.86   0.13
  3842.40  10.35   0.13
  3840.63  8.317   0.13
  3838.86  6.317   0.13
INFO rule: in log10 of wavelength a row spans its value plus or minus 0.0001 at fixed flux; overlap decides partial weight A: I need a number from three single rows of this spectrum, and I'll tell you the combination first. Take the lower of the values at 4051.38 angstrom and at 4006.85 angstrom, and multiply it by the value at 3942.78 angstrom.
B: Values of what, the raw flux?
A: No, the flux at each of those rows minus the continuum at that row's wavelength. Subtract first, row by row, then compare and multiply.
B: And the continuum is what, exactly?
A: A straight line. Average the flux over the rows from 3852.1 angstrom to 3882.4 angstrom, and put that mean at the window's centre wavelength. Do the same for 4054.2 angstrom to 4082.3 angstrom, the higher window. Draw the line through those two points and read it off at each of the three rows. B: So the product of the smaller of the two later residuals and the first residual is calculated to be -0.2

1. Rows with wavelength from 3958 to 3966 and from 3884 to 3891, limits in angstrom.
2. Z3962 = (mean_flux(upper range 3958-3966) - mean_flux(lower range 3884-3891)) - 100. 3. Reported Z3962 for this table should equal -99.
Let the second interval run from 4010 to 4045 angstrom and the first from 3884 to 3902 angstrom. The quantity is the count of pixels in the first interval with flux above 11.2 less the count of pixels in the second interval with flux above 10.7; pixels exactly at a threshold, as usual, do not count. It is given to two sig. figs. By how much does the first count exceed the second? -19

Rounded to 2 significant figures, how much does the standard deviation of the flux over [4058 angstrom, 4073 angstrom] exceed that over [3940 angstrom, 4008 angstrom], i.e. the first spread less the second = -1.9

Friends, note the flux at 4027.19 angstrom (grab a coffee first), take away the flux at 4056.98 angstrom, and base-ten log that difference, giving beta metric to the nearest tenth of 0.0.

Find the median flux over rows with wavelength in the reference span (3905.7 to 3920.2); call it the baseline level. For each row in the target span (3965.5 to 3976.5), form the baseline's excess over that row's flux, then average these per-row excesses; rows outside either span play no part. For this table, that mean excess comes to 5.1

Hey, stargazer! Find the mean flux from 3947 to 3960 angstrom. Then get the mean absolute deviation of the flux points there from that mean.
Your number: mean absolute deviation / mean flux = 0.030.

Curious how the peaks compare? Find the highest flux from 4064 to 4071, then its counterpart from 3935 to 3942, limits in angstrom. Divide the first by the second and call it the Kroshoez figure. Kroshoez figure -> 1.4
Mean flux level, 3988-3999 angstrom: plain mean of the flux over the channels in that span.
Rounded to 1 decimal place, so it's 11.5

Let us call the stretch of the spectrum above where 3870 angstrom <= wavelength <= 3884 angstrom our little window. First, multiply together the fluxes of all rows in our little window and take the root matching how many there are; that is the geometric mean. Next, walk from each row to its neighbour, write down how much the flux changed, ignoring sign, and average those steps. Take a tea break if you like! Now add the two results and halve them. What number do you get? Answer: 5.9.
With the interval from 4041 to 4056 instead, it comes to 6.2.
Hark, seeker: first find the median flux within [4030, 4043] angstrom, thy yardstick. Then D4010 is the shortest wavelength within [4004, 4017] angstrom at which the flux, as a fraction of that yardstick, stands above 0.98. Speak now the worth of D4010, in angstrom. 4008.69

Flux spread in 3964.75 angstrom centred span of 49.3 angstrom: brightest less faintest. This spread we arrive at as 9.9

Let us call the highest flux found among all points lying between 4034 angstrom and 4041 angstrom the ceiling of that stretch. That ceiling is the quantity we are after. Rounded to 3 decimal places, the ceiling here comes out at 12.810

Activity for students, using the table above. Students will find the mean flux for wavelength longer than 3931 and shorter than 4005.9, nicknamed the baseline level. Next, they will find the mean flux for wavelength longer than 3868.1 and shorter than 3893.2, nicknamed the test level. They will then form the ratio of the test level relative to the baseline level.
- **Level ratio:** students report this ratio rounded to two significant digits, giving 1.1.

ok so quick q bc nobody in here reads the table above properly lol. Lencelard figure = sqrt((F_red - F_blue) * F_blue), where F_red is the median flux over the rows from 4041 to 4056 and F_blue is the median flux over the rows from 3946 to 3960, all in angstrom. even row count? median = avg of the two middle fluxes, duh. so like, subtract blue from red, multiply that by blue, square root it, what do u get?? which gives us 4.0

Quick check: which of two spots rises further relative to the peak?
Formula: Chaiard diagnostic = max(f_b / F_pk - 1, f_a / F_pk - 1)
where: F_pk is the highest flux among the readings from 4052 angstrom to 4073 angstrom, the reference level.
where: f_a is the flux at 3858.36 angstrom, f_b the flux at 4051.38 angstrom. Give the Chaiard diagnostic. 0.014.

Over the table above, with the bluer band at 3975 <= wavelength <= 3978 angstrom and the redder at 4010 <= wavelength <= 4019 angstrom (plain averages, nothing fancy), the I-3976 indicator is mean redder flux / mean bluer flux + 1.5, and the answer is 2.72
